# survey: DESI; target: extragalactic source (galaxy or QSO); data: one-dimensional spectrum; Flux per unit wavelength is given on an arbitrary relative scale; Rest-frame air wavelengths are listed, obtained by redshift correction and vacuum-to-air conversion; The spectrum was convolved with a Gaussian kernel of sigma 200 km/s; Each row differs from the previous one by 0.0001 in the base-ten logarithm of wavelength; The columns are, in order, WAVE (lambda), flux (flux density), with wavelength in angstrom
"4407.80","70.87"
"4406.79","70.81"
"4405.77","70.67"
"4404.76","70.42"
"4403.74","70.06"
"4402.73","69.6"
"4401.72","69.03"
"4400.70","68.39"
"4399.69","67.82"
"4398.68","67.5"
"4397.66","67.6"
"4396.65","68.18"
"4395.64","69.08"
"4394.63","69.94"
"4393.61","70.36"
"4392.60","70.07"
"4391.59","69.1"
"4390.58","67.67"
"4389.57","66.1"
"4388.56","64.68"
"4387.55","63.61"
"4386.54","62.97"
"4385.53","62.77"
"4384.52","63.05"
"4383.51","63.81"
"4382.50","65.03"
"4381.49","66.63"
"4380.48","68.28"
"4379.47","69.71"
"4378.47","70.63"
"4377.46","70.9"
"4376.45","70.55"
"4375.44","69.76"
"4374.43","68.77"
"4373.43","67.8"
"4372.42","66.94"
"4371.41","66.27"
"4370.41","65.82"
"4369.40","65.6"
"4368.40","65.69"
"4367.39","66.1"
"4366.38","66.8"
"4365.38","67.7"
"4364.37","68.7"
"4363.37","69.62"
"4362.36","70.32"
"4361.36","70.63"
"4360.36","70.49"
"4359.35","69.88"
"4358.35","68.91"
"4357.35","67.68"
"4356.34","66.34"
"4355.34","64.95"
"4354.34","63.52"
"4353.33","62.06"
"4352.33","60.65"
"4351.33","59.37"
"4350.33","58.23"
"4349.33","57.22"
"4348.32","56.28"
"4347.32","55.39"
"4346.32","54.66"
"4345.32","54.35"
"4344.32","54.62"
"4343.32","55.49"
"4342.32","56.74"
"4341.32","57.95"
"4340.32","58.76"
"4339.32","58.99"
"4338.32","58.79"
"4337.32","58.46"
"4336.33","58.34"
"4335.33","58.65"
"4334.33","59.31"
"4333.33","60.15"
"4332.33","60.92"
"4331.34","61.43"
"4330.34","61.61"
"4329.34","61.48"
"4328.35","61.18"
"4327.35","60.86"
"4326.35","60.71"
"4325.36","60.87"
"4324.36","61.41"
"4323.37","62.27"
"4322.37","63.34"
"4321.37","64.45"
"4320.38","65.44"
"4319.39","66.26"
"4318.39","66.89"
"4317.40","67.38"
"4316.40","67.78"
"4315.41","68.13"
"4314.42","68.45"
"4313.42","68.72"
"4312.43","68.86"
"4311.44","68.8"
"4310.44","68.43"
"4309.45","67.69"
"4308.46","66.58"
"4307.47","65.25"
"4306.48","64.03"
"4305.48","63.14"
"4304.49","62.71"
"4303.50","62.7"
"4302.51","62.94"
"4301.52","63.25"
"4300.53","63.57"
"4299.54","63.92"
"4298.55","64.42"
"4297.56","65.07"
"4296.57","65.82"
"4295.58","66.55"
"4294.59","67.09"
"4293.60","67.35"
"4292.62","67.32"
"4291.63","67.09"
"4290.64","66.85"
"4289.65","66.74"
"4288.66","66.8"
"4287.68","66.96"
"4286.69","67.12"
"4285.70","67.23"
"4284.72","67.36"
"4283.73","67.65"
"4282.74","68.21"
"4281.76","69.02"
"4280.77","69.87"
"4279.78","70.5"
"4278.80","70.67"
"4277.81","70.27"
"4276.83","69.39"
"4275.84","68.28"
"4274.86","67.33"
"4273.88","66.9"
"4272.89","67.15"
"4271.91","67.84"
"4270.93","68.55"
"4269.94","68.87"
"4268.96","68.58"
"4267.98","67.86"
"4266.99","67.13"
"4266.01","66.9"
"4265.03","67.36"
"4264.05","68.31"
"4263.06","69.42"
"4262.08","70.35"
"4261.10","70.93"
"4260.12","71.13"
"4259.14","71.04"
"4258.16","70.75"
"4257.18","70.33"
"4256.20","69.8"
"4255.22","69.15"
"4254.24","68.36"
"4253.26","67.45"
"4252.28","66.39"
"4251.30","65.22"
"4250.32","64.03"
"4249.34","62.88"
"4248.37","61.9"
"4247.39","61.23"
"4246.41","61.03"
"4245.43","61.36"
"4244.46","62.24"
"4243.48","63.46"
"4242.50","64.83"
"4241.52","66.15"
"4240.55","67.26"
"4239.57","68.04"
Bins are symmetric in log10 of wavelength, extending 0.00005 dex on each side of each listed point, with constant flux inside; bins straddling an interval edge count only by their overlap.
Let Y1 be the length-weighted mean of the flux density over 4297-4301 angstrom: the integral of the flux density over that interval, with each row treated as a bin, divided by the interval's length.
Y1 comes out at 64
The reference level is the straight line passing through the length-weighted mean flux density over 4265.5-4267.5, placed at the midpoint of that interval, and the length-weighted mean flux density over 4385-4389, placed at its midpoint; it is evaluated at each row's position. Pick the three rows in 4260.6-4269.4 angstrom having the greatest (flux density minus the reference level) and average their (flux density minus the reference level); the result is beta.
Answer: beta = 3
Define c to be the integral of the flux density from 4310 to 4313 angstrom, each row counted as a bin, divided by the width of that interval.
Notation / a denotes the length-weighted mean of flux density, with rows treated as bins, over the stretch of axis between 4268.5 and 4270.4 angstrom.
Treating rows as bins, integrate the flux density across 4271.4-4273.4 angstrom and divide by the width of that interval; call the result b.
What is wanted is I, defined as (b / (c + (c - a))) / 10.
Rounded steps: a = 68.8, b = 68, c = 68.7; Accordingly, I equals 0.099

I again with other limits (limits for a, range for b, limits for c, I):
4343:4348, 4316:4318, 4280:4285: 0.082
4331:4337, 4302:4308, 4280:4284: 0.082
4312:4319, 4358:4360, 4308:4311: 0.103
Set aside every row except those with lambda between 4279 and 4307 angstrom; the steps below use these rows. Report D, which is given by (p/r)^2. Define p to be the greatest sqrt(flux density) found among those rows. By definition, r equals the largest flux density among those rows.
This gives 0.0142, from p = 8.40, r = 70.5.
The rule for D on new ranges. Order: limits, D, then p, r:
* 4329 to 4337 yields 0.0162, 7.85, 61.61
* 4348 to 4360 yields 0.0143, 8.36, 69.88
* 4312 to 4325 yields 0.0145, 8.30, 68.86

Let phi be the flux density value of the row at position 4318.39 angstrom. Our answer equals 66.89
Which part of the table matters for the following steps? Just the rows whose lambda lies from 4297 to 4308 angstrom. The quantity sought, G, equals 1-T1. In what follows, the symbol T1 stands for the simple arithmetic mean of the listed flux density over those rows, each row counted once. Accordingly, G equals -62.7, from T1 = 63.7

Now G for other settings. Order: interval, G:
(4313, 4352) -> -59.8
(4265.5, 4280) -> -67.4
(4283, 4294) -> -66.1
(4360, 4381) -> -67.4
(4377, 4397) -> -66.1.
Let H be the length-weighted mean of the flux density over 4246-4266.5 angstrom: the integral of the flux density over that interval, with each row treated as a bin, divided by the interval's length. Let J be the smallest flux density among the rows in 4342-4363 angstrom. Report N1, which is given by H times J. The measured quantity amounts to 3661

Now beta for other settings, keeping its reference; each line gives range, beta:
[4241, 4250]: -3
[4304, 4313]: 3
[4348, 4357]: 1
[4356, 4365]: 6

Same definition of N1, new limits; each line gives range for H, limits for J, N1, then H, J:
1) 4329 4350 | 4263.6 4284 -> 3883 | 58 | 66.9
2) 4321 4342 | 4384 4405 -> 3792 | 60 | 62.77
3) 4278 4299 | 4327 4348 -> 3666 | 67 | 54.35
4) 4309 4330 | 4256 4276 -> 4360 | 65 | 66.9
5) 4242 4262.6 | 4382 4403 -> 4167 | 66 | 62.77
